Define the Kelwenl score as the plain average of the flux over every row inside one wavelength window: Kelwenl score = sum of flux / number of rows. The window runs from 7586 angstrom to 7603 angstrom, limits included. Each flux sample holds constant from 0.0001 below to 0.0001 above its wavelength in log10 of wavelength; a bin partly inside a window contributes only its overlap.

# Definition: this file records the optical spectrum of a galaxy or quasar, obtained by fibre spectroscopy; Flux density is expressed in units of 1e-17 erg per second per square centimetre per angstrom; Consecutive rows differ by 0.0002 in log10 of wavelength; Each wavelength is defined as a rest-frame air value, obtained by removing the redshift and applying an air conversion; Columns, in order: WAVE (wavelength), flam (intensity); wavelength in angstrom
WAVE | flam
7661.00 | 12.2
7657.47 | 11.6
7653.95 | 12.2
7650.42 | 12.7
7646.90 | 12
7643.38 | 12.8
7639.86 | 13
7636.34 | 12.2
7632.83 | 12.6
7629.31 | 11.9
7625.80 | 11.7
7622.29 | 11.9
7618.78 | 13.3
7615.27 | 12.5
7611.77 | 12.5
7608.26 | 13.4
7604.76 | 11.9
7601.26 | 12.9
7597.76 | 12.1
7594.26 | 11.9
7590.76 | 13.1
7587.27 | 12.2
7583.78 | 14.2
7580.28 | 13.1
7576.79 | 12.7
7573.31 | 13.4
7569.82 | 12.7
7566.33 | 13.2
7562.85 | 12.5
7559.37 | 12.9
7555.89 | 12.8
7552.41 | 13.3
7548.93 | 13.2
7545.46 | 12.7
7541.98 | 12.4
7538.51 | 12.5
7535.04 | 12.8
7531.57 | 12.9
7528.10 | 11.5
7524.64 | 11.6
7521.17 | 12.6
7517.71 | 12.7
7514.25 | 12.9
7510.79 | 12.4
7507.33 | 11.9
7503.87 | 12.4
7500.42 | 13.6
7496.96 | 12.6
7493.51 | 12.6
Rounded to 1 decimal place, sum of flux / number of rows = 12.4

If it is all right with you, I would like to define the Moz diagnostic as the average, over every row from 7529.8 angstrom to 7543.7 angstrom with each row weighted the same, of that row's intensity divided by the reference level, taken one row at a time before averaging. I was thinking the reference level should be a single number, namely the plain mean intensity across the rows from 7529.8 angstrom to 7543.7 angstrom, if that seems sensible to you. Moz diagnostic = 1.000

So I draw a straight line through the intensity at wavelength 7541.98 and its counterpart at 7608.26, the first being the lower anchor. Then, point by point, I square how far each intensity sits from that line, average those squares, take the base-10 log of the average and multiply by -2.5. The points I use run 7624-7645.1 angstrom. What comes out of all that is -0.9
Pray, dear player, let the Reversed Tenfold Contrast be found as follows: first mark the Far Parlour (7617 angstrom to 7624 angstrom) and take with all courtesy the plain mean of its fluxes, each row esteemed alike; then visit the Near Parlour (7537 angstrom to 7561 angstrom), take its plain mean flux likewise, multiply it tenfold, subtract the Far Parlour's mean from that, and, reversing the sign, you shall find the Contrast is -115.7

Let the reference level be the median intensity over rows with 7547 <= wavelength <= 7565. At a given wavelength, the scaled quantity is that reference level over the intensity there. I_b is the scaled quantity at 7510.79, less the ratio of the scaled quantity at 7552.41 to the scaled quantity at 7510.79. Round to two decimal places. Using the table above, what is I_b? 0.11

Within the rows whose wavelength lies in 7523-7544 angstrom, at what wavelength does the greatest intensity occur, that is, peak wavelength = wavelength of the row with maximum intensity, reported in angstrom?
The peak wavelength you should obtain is 7531.57 angstrom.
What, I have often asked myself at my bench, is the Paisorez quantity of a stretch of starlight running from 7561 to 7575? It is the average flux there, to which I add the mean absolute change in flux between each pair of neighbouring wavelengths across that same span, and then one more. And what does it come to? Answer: 14.6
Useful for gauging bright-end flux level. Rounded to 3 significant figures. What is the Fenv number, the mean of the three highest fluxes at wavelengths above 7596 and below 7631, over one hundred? 0.132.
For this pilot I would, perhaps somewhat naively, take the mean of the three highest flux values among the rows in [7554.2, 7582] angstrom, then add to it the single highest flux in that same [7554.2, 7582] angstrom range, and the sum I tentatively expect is 26.63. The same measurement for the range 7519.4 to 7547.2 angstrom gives 25.70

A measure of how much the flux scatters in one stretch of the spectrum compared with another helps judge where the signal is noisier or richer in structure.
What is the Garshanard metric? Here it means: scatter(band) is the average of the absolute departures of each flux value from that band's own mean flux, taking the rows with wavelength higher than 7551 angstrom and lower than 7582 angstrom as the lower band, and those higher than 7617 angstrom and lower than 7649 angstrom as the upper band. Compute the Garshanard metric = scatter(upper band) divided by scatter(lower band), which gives 1.9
